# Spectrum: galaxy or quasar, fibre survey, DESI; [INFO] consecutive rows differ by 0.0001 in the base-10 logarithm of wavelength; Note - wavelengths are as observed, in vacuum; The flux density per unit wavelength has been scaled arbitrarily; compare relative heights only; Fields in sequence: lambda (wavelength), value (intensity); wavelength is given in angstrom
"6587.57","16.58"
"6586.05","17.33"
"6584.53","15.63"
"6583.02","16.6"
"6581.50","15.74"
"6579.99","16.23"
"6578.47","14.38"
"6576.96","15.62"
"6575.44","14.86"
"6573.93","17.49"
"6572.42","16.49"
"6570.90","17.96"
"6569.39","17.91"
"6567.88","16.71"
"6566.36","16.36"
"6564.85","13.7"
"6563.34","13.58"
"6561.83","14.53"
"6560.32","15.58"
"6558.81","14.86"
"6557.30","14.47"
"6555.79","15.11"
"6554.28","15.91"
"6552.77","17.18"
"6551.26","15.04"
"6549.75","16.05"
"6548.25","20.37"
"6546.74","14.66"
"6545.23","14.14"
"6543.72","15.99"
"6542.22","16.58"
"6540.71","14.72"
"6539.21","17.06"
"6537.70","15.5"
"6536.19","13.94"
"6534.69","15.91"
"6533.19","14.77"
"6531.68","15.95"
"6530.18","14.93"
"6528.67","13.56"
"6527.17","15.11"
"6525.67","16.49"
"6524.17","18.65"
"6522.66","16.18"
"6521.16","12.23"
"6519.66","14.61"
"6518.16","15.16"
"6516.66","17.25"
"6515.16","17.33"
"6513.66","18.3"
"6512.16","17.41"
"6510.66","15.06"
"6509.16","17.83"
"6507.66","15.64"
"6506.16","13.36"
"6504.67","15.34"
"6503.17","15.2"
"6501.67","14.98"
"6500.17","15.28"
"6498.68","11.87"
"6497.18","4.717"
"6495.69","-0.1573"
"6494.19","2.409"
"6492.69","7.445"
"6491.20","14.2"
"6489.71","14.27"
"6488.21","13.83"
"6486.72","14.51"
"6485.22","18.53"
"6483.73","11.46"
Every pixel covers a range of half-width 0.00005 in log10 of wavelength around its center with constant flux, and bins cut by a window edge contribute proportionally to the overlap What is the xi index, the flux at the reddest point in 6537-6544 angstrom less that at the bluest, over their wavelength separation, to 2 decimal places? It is 0.08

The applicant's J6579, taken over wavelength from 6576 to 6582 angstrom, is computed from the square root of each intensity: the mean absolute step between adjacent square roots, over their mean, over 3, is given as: 0.013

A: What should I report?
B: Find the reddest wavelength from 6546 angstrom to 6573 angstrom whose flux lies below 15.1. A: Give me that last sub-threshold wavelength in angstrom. 6564.85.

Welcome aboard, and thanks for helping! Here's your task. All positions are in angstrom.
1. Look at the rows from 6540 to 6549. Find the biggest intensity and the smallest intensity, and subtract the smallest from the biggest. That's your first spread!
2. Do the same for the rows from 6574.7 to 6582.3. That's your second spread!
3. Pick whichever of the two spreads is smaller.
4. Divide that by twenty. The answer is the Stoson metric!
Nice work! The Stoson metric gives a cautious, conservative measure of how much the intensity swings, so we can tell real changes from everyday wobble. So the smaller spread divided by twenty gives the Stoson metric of 0.09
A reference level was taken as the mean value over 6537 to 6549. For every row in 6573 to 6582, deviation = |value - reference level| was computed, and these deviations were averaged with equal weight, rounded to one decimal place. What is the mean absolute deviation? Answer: 0.9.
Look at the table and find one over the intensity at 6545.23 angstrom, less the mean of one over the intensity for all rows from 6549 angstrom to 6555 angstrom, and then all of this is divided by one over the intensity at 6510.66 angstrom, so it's 0.12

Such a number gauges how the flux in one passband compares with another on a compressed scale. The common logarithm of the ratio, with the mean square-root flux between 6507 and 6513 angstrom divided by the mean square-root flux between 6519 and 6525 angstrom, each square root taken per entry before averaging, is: 0.016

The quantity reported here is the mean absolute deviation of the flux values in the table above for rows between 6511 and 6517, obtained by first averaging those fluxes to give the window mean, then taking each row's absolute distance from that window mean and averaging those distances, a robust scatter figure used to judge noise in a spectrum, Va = 0.36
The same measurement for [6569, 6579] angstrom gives 1.23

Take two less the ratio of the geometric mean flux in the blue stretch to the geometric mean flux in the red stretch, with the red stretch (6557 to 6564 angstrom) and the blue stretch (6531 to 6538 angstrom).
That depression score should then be 0.96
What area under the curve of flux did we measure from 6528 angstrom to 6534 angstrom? 89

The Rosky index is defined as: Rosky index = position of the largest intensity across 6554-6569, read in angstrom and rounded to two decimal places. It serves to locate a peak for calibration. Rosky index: 6567.88 angstrom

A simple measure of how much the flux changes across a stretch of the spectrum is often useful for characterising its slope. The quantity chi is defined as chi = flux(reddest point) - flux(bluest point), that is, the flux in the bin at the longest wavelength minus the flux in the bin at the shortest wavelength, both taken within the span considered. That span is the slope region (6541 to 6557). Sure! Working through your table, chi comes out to -1.5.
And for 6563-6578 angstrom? 2.0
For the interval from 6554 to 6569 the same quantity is 0.8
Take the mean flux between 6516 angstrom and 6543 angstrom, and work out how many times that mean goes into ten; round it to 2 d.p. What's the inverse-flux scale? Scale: 0.65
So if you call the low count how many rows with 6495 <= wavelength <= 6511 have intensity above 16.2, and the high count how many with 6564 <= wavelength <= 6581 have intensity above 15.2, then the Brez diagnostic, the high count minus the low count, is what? 7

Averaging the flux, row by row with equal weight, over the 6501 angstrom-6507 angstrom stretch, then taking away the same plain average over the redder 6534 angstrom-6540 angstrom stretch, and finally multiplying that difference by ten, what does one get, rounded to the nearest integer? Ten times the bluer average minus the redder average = -9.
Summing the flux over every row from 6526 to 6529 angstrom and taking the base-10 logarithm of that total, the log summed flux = 1.46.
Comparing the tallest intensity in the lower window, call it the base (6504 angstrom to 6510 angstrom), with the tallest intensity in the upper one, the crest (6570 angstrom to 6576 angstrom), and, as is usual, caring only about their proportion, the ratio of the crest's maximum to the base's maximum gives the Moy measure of 1.01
